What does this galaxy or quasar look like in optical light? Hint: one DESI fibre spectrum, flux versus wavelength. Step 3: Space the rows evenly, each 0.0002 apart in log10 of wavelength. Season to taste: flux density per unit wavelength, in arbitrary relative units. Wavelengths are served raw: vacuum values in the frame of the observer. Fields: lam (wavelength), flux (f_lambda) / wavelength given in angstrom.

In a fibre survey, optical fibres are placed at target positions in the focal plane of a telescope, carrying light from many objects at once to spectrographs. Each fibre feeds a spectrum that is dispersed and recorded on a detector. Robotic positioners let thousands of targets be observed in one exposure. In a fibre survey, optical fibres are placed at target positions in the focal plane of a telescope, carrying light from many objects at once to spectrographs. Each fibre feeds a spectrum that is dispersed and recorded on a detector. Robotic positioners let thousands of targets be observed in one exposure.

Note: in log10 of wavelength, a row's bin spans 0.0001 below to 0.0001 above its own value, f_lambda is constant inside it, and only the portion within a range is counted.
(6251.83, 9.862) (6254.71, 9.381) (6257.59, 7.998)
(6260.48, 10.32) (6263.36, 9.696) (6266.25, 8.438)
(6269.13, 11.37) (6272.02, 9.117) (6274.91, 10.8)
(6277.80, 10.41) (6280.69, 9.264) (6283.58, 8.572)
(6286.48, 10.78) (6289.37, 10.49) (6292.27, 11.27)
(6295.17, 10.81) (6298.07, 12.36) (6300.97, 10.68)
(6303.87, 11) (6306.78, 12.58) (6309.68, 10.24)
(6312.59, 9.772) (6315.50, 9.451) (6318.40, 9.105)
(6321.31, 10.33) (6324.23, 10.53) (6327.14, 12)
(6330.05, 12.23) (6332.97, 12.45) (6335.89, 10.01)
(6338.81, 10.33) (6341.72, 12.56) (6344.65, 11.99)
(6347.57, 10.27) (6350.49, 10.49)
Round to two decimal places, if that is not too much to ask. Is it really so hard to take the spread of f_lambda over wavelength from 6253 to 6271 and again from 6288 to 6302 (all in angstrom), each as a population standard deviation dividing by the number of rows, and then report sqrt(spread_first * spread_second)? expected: 0.87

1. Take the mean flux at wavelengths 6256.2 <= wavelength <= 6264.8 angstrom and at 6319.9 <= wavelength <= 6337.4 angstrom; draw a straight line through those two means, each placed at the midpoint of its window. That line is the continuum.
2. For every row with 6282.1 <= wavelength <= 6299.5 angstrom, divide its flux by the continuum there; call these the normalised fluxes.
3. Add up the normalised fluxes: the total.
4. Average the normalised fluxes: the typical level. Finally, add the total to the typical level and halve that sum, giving 3.7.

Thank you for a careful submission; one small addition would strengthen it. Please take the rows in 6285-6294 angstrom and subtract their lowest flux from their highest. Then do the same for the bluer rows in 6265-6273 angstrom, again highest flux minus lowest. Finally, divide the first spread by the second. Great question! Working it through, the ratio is 0.27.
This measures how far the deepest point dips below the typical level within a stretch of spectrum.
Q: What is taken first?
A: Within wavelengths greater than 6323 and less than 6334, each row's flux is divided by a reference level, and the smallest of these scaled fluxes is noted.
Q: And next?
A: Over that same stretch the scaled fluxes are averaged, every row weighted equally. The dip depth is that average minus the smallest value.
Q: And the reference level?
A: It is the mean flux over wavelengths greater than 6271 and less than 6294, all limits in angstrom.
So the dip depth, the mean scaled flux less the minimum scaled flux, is 0.126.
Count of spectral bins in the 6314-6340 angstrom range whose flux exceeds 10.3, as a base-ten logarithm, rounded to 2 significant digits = 0.78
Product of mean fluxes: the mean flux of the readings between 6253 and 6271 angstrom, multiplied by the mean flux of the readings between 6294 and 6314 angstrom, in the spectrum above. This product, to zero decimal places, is 105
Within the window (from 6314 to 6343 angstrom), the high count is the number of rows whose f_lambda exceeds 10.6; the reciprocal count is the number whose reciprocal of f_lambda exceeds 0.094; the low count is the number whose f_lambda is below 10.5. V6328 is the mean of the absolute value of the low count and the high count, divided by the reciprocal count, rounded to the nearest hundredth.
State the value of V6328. 0.75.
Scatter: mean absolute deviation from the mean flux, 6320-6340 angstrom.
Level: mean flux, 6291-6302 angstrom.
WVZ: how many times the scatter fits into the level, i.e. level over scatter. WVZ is 12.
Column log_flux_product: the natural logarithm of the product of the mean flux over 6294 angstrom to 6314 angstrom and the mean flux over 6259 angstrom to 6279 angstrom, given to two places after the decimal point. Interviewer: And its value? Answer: 4.71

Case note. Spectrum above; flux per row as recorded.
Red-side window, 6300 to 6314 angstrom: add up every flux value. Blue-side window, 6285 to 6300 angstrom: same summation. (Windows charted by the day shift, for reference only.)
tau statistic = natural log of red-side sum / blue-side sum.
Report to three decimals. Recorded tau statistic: -0.026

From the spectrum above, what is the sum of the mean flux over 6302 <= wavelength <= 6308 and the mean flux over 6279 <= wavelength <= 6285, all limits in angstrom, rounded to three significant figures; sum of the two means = 20.7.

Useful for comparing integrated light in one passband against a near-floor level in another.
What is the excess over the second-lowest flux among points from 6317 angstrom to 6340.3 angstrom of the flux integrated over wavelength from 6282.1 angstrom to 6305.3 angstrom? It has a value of 239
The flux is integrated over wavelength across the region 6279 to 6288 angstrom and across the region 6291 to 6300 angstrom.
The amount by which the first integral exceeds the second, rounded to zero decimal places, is -17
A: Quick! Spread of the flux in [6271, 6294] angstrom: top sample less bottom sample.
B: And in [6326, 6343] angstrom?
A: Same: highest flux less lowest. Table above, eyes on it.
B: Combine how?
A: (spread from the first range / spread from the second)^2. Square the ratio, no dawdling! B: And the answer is 1.1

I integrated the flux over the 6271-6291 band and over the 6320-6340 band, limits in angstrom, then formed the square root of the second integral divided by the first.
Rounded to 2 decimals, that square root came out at 1.06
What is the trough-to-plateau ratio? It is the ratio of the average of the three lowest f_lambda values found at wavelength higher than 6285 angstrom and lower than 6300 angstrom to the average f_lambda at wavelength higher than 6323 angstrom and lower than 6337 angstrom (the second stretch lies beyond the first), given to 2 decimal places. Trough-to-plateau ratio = 0.93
